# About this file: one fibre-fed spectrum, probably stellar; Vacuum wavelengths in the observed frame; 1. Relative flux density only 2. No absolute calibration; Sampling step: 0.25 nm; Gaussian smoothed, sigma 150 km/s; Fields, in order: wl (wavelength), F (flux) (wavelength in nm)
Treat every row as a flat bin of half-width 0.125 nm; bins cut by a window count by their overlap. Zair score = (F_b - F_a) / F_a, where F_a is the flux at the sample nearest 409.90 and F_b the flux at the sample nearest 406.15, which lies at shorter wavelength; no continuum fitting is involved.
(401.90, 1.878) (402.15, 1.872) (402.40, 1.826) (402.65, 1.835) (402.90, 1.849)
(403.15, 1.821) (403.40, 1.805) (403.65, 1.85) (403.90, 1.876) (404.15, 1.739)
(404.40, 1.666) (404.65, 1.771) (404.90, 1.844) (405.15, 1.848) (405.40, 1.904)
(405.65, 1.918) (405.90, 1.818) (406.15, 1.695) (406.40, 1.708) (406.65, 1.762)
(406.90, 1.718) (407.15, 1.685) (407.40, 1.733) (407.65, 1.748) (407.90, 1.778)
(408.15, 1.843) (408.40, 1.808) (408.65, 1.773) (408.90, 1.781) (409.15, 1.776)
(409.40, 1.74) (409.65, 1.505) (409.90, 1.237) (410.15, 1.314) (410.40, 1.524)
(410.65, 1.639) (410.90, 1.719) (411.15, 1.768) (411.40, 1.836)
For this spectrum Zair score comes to 0.37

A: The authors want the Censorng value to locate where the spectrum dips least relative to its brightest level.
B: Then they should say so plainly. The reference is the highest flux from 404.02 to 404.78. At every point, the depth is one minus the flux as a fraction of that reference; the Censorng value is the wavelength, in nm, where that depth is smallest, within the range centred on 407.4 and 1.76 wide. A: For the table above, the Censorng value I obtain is 408.15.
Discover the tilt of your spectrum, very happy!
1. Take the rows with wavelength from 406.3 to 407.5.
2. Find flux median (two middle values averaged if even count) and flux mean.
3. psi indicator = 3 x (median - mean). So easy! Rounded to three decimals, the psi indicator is -0.010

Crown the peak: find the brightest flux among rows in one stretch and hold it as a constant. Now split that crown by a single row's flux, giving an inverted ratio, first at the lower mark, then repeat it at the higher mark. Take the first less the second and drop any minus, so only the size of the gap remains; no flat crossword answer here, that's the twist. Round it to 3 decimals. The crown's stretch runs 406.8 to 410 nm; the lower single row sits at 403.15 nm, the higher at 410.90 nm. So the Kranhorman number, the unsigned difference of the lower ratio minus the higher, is 0.060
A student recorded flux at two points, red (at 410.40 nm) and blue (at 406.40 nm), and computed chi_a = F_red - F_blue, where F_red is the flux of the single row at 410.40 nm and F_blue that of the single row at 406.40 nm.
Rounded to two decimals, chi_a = -0.18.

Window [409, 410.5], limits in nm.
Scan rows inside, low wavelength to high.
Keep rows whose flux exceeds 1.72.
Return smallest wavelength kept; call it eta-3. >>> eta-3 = 409.15 nm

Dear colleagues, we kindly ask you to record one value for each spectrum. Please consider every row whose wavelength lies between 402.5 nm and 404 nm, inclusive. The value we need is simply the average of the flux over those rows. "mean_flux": 1.84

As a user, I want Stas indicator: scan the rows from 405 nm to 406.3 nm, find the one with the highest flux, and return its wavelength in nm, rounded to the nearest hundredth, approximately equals 405.65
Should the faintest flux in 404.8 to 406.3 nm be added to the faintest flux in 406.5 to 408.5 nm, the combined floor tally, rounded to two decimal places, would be 3.38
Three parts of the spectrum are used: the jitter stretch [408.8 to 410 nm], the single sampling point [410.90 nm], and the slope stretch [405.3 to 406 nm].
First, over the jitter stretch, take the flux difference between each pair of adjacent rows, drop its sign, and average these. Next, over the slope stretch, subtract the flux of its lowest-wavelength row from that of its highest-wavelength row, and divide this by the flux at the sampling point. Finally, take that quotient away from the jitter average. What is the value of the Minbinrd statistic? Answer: 0.19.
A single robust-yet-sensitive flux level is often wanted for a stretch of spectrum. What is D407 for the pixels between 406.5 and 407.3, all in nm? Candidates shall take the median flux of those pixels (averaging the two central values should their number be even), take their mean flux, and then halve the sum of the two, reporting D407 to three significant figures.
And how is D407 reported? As 1.72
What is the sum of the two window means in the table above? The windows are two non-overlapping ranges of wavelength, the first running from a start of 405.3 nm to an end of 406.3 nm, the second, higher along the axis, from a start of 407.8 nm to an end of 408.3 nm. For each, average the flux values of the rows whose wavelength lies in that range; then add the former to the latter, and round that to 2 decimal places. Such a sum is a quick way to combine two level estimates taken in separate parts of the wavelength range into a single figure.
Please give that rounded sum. 3.64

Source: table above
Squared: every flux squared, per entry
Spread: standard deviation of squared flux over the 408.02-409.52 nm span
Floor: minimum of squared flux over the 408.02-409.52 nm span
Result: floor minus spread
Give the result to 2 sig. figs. 2.9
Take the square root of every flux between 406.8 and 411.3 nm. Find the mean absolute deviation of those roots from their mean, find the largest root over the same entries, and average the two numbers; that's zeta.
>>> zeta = 0.704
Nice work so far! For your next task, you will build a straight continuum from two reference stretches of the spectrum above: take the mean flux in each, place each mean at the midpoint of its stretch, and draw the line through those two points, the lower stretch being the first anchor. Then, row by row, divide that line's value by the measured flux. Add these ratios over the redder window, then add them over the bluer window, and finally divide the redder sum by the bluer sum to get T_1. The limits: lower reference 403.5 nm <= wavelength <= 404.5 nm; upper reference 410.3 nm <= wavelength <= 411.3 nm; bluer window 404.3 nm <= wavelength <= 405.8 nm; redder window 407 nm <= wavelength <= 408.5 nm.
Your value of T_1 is 1.00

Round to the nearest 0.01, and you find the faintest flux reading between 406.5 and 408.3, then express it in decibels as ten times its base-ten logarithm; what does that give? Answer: 2.27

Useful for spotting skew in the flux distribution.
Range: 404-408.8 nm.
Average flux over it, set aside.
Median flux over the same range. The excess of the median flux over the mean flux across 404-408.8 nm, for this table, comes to -0.006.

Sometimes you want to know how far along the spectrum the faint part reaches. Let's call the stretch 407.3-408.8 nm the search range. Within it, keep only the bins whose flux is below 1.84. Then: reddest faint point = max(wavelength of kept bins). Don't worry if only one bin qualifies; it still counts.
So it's 408.65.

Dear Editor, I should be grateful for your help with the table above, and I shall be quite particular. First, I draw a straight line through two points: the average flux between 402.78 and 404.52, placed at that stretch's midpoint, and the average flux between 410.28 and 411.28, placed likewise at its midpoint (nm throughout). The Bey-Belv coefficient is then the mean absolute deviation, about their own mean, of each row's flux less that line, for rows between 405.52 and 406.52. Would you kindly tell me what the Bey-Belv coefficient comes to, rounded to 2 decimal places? 0.08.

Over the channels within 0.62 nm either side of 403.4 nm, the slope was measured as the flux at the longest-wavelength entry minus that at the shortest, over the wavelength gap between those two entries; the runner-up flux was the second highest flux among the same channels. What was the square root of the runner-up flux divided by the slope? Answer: 8.3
